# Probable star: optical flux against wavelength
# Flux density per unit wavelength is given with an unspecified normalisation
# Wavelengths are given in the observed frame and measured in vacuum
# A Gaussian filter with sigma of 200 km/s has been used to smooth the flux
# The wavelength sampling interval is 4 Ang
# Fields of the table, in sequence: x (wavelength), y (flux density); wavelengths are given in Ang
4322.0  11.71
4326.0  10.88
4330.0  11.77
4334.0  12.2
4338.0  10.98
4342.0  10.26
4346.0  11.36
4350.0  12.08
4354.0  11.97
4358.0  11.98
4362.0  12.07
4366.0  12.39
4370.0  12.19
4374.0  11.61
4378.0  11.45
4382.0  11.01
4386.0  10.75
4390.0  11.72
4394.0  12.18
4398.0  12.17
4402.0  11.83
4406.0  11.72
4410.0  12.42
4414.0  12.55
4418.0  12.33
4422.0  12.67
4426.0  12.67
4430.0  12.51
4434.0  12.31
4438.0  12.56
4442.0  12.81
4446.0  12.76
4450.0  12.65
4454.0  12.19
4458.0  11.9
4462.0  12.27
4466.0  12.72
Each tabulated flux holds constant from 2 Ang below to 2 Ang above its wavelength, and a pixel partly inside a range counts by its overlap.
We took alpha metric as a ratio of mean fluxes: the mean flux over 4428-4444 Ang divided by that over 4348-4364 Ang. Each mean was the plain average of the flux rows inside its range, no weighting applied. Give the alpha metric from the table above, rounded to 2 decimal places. 1.04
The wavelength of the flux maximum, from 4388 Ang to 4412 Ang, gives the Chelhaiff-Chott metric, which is 4410.0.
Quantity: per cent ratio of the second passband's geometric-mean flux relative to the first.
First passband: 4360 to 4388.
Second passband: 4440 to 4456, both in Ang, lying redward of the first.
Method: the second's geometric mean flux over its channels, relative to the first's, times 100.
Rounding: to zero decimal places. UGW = 108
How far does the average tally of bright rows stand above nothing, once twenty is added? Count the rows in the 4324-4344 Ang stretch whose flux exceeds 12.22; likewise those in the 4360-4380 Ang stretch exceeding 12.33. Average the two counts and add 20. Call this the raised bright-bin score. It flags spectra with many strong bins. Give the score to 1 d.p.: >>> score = 20.5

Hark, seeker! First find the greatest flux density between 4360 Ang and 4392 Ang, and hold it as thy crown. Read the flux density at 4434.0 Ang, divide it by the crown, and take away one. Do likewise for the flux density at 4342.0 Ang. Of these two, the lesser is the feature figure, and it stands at -0.17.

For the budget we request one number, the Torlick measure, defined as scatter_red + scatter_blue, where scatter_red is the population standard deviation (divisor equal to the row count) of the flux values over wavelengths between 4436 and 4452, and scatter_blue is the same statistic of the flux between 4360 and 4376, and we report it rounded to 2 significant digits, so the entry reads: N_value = 0.38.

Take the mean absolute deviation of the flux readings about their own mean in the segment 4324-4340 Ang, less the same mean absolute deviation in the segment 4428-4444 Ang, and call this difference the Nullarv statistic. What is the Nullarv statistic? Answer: 0.39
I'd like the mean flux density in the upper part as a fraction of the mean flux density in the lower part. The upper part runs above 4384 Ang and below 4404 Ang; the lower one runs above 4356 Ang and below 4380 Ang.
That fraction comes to 0.982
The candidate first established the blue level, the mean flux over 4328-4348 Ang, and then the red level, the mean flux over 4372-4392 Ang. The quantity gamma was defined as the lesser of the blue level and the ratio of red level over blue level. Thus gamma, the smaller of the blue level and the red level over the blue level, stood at 1.00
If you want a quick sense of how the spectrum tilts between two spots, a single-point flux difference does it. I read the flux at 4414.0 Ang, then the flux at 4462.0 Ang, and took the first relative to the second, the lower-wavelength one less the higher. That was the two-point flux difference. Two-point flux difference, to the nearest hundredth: 0.28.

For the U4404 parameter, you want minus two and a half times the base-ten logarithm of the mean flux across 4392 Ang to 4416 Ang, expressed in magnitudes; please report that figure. -2.71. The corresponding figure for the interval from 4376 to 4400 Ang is -2.66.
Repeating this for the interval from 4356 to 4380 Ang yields -2.69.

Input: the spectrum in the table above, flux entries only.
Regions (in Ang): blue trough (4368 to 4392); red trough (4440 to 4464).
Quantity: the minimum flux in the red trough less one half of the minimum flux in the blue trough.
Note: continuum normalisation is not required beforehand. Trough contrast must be 6.5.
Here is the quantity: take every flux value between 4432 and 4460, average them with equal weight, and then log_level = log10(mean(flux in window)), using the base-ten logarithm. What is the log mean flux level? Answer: 1.095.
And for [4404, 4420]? 1.088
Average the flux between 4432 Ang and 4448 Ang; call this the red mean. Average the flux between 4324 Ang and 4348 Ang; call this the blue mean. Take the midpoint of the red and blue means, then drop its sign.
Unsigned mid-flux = 11.9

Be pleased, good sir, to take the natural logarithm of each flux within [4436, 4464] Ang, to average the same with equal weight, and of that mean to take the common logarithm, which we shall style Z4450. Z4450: 0.402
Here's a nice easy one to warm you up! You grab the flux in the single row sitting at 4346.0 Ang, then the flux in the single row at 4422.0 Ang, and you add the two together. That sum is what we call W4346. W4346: 24.0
